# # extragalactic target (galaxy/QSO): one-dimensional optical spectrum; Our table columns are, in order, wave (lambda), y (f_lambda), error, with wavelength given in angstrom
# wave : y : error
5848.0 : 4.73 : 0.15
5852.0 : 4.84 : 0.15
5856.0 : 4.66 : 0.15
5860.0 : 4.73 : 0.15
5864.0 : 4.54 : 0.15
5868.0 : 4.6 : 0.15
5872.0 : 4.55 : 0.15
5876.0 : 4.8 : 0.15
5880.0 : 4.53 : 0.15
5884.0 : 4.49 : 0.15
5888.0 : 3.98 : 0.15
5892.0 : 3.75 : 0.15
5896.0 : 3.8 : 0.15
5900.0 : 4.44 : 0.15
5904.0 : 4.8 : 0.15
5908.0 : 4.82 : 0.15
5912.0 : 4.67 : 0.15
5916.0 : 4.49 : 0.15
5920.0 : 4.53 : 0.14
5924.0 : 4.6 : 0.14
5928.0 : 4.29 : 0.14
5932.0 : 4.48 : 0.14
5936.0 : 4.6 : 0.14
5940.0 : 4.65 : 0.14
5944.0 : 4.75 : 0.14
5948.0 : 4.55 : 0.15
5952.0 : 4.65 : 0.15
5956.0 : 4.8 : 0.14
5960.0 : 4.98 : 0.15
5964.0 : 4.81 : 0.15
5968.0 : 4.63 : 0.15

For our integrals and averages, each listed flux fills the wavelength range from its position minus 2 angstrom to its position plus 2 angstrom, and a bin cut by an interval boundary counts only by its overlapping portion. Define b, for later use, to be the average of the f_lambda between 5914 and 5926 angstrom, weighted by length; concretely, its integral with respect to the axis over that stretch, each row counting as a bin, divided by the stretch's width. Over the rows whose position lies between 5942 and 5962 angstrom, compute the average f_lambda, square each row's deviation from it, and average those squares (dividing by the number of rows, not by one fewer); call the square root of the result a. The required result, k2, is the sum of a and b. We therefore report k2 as 4.7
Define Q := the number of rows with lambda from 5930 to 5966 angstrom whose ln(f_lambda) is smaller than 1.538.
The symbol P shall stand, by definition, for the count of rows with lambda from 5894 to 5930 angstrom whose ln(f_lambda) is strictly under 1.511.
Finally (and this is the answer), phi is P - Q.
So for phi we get 0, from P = 5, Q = 5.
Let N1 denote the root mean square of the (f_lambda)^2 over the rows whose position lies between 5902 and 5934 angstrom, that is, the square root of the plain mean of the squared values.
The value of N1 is 21.1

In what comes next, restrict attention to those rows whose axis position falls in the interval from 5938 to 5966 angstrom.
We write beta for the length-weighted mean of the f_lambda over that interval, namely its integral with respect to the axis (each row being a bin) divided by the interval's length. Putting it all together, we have 4.74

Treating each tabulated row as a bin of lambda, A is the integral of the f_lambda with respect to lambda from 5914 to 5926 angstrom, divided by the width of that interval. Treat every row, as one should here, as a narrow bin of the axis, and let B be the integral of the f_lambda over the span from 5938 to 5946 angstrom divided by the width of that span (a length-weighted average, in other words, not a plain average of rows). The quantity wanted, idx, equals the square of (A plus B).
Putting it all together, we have 85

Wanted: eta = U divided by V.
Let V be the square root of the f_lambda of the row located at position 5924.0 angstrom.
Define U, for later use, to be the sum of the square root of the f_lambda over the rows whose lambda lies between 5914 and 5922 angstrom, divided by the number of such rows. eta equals 0.99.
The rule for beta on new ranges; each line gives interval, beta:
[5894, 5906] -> 4.35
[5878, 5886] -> 4.51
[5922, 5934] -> 4.46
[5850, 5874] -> 4.65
